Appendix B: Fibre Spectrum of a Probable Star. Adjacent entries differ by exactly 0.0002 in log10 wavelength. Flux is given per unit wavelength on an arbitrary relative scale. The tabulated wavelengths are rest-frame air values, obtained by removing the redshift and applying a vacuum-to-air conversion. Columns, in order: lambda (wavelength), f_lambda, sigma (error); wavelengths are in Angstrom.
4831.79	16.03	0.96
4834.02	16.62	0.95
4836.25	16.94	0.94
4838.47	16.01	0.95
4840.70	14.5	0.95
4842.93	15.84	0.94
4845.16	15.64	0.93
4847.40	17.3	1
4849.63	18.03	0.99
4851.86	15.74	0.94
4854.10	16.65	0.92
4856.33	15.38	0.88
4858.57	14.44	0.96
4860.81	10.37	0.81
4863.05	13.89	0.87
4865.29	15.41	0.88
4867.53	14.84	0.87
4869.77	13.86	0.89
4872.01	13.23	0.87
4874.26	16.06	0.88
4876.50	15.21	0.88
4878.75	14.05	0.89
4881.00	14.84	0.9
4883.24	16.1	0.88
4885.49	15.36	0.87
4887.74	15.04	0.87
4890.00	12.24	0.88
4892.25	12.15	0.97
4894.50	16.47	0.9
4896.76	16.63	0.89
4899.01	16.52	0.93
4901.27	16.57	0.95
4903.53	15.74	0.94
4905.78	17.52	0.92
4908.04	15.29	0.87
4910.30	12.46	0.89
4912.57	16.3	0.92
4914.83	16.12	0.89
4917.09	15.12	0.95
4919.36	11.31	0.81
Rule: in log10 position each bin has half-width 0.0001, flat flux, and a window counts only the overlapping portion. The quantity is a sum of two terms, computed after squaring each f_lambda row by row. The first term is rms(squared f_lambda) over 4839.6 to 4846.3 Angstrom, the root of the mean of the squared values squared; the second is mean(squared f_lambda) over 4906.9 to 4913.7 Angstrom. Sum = 454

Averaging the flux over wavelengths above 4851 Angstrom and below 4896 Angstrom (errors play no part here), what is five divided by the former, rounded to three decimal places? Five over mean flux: 0.343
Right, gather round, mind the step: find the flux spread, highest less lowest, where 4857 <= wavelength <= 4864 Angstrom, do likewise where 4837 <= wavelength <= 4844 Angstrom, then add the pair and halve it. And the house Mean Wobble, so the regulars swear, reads 2.79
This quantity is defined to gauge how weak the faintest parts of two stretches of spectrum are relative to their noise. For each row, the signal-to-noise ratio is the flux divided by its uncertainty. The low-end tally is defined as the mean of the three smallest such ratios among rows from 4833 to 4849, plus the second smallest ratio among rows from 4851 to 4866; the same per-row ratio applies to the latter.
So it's 31.4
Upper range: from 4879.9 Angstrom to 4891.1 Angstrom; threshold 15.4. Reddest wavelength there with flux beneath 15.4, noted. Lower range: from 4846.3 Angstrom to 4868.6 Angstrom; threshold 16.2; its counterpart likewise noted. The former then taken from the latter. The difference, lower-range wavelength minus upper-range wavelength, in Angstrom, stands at -22.5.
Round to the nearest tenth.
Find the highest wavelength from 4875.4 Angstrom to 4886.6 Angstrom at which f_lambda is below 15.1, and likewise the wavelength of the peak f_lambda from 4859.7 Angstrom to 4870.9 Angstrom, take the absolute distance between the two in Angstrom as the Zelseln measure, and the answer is 15.7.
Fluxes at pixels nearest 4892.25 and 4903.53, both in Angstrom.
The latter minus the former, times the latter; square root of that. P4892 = 7.5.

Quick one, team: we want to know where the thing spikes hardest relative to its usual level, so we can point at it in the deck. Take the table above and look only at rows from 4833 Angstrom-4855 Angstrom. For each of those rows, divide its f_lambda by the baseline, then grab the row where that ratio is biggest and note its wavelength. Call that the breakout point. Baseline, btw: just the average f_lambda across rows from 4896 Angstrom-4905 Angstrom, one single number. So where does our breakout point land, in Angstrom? 4849.63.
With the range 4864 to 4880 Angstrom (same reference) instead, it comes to 4874.26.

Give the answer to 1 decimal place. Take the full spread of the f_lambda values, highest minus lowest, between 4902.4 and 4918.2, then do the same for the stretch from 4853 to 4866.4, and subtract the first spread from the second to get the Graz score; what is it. 1.2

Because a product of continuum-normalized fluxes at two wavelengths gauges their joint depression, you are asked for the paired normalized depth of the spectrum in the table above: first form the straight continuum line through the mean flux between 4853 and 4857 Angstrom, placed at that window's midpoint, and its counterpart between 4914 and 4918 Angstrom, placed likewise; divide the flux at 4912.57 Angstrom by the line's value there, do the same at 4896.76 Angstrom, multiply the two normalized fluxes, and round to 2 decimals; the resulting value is 1.10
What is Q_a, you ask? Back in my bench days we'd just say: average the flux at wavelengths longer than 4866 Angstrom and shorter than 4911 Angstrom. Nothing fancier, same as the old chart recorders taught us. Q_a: 15.0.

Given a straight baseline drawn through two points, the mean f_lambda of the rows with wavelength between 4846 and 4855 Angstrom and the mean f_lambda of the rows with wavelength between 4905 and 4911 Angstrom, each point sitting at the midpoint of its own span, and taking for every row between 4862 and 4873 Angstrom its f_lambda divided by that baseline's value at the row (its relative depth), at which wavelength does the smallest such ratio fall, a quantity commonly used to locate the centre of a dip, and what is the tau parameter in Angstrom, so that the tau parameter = 4872.01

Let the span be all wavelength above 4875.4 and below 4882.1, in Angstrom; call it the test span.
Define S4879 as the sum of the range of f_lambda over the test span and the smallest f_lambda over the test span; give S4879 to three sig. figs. 15.2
